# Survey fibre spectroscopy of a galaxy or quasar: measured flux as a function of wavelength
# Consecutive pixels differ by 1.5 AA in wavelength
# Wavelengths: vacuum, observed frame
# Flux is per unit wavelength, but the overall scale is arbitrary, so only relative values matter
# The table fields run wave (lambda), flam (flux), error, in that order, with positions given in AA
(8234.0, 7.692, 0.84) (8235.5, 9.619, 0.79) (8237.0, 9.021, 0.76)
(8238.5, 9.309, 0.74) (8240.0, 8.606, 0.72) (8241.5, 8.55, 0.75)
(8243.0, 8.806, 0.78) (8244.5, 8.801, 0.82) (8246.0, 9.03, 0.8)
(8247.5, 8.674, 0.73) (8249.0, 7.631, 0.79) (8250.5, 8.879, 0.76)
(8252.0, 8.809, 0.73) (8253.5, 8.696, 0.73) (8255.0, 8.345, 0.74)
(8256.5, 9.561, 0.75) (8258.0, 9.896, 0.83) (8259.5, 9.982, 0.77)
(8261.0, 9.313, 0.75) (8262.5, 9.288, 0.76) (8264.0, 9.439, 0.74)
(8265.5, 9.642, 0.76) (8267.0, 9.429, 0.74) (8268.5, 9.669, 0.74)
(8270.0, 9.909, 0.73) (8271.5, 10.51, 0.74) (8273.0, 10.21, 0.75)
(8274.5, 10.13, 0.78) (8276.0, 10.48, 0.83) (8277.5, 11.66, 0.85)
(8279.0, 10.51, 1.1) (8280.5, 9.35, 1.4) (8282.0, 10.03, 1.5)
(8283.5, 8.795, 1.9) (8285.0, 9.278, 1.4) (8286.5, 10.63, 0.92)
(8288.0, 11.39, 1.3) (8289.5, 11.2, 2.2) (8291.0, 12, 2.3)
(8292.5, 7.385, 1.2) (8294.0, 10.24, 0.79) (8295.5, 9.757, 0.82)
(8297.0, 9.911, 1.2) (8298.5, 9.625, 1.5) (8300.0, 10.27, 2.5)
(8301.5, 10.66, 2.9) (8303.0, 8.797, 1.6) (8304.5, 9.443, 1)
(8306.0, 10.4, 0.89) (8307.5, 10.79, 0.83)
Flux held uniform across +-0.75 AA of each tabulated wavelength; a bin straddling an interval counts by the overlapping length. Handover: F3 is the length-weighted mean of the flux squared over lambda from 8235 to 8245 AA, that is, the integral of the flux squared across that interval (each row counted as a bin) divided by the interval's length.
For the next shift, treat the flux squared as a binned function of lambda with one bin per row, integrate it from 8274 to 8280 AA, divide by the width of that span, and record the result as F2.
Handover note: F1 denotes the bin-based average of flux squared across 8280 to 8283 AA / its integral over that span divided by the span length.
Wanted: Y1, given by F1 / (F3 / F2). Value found 133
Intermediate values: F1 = 93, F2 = 114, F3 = 80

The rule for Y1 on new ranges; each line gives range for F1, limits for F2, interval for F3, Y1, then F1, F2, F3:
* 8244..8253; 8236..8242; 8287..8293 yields 51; 75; 80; 116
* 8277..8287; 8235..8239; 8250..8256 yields 114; 100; 87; 76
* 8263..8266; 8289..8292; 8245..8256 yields 157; 90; 129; 74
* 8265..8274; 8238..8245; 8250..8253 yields 98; 98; 77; 78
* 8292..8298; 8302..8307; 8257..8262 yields 90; 90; 94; 94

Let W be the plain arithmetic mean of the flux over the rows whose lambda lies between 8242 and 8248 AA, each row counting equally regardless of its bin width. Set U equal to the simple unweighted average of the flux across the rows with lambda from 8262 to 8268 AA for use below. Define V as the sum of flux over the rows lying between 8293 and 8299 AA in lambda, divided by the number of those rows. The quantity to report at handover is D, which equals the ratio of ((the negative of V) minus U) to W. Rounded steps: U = 9.4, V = 9.9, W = 8.8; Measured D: -2.19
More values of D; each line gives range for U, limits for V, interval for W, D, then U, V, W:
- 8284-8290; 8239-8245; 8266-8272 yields -1.96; 10.6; 8.7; 9.9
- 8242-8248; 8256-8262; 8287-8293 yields -1.76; 8.8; 9.7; 10.5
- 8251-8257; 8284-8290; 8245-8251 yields -2.28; 8.9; 10.6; 8.6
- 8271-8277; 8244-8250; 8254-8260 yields -2.00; 10.3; 8.5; 9.4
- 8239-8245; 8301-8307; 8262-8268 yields -1.96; 8.7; 9.8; 9.4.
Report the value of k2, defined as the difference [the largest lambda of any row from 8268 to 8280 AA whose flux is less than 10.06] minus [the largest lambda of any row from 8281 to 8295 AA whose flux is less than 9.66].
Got -22.5 AA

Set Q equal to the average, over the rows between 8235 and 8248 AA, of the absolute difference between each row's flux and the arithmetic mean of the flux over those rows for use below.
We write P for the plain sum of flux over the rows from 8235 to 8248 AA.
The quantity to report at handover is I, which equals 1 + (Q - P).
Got -79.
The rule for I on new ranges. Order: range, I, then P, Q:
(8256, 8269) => -85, 86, 0.2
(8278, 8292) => -91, 93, 0.9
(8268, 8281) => -91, 92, 0.5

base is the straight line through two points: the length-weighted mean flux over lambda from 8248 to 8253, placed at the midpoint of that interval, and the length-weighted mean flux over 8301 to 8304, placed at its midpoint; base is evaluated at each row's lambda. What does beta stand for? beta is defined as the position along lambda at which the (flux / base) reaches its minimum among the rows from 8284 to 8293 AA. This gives 8292.5 AA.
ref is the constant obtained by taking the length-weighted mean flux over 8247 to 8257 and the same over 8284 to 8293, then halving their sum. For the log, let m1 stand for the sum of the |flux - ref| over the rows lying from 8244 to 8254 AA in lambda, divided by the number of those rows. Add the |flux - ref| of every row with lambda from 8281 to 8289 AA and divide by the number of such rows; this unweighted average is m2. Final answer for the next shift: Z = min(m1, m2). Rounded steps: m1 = 0.85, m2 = 0.90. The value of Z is 0.85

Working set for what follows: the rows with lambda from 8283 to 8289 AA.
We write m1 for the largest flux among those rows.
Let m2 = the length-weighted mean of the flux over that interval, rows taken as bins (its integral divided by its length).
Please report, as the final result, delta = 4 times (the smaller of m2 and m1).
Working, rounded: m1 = 11.39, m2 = 10.1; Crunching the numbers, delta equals 40.5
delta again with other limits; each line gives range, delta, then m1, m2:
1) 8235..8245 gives 35.8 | 9.619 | 8.9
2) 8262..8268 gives 37.9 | 9.642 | 9.5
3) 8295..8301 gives 39.7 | 10.27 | 9.9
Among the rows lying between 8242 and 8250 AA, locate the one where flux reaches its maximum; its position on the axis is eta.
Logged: 8246.0 AA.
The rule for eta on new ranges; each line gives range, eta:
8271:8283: 8277.5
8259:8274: 8271.5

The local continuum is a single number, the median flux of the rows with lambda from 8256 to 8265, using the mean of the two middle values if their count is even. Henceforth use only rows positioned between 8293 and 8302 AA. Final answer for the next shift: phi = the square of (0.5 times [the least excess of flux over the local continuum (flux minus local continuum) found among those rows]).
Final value 0.00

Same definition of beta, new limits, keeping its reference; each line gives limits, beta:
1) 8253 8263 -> 8255.0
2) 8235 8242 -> 8241.5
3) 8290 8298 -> 8292.5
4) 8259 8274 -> 8262.5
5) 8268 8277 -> 8268.5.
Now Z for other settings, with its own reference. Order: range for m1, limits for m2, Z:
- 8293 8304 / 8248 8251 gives 0.60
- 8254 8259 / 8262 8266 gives 0.14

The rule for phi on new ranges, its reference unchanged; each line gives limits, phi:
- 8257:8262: 0.01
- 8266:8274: 0.00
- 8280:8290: 0.12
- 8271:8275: 0.10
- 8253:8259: 0.33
